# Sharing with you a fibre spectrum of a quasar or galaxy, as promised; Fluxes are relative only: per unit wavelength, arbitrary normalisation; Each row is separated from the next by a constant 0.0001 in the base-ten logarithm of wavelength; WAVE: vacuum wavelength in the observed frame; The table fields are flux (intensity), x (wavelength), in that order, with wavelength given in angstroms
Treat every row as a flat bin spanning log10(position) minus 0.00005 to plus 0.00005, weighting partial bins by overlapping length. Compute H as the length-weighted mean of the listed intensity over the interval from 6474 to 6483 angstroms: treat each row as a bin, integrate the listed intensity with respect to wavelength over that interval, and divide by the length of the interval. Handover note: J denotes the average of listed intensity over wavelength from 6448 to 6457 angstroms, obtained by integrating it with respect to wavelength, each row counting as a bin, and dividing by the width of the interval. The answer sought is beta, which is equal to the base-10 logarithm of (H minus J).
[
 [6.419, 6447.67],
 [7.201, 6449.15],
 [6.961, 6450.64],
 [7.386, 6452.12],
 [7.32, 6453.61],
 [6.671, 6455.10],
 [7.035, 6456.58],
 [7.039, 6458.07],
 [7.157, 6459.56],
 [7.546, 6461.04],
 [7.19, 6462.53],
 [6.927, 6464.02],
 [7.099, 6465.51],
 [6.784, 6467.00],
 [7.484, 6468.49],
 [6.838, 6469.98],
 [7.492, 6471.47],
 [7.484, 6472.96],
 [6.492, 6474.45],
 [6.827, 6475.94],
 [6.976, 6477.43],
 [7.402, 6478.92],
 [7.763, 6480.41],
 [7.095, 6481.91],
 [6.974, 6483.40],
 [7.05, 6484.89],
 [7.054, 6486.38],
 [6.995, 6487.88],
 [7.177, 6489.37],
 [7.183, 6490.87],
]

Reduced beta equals -1.41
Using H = 7.11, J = 7.07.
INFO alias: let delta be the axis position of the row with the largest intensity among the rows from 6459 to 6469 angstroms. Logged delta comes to 6461.04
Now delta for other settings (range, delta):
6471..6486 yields 6480.41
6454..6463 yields 6461.04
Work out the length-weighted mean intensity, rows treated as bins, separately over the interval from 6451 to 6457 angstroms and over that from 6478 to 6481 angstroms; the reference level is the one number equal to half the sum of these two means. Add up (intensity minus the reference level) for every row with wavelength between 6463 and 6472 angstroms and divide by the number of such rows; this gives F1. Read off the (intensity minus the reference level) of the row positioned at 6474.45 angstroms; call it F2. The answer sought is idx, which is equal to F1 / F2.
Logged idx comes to 0.26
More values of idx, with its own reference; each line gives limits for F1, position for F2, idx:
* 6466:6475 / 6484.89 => 0.83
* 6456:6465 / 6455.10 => 0.27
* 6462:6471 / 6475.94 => 0.54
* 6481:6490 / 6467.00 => 0.49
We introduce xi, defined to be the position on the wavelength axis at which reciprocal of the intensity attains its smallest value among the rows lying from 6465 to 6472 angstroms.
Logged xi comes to 6471.47 angstroms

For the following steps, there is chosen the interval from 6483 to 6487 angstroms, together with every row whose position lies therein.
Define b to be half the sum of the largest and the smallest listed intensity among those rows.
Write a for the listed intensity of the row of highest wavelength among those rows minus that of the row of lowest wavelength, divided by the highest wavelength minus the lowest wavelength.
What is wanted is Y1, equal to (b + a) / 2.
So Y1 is 3.52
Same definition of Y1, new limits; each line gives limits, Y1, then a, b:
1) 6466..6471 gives 3.58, 0.02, 7.1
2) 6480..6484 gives 3.55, -0.26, 7.4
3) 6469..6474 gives 3.69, 0.22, 7.2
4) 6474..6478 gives 3.45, 0.16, 6.7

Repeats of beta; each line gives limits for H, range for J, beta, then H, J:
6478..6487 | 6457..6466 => -1.15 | 7.22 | 7.15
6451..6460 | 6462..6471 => -1.49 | 7.09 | 7.06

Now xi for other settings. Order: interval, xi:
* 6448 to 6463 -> 6461.04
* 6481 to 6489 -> 6481.91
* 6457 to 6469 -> 6461.04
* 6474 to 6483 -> 6480.41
